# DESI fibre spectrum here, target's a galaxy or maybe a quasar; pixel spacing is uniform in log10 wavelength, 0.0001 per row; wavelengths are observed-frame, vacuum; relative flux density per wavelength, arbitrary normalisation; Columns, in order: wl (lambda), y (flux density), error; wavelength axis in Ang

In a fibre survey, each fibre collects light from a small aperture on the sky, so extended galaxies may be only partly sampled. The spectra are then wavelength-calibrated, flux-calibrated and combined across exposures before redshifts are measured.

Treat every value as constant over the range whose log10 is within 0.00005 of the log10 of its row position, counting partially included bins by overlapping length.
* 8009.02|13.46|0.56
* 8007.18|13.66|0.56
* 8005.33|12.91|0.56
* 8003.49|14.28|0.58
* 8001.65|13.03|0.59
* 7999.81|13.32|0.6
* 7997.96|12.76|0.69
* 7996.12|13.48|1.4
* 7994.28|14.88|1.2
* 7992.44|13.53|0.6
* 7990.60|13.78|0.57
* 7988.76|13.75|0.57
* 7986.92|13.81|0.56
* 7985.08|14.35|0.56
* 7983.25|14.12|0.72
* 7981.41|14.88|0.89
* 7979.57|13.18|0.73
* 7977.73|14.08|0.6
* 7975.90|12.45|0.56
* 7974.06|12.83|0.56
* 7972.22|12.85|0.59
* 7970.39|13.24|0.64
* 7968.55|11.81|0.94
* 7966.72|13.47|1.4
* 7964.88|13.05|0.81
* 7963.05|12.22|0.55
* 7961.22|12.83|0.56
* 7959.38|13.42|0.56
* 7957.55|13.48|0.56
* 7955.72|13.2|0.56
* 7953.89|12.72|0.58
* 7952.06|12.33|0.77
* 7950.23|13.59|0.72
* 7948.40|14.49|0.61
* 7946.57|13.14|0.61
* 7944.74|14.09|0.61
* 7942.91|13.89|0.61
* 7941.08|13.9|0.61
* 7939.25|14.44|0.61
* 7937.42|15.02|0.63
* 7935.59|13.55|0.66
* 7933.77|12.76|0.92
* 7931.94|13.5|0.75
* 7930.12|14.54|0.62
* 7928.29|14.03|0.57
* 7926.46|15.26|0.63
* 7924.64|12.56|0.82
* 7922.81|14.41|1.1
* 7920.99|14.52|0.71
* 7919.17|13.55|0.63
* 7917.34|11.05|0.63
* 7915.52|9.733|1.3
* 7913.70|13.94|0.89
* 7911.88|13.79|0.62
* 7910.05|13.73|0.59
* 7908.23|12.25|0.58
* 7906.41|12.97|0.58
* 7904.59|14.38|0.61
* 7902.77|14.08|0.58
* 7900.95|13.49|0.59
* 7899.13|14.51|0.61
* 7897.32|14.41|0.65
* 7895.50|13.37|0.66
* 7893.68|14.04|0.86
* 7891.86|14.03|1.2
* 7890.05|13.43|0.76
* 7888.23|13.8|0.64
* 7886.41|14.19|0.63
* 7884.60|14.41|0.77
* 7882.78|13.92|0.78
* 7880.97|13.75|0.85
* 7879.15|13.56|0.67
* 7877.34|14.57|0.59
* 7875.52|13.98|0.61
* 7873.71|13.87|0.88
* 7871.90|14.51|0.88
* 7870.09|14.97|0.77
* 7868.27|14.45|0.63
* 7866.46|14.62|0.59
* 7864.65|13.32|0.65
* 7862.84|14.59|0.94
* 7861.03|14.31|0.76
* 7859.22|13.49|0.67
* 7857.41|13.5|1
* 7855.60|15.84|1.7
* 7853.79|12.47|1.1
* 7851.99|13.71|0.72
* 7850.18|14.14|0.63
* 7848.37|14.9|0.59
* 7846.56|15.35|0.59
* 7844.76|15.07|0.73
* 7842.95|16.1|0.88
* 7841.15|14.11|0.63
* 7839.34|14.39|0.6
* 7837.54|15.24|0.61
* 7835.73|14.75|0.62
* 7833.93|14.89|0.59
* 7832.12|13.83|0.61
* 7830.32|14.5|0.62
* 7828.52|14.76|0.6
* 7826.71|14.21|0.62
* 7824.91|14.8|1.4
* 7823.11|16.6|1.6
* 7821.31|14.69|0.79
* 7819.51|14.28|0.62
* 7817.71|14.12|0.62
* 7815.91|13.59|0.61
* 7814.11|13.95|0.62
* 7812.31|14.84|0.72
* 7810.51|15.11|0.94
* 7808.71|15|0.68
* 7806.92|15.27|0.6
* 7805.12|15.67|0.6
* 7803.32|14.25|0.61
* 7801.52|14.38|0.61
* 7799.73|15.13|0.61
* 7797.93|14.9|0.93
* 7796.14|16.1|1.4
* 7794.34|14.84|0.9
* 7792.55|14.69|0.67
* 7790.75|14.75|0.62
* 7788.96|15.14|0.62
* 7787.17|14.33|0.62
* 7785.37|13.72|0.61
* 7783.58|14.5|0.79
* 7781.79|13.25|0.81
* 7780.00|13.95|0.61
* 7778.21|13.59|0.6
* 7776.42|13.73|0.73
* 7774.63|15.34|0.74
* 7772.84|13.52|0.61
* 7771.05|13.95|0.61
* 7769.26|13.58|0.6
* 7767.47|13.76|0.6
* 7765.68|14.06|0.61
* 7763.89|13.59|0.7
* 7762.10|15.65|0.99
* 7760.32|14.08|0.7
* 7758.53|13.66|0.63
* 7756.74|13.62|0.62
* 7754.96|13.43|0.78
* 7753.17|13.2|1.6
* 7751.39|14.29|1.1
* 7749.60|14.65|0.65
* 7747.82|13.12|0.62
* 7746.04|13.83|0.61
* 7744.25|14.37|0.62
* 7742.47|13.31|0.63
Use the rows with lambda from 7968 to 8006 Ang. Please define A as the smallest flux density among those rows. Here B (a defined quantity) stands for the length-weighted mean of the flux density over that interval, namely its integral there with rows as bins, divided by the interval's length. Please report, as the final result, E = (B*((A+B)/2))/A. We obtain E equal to 14.5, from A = 11.81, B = 13.5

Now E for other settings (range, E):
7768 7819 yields 15.1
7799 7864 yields 15.8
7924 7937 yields 14.5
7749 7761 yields 14.1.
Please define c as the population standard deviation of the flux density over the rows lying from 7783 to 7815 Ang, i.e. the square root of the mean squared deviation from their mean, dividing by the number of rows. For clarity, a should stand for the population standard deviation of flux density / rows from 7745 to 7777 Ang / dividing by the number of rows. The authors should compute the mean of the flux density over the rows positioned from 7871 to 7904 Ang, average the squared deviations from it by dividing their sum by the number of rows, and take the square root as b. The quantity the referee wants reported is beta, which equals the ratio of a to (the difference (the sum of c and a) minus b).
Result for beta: 0.78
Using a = 0.7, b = 0.375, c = 0.56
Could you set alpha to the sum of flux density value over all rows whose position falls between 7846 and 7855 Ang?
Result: 71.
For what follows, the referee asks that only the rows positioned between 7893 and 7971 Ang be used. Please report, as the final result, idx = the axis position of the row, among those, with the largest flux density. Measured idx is 7926.46 Ang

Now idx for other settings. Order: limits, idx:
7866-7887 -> 7870.09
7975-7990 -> 7981.41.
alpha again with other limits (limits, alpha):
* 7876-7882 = 42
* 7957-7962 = 40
